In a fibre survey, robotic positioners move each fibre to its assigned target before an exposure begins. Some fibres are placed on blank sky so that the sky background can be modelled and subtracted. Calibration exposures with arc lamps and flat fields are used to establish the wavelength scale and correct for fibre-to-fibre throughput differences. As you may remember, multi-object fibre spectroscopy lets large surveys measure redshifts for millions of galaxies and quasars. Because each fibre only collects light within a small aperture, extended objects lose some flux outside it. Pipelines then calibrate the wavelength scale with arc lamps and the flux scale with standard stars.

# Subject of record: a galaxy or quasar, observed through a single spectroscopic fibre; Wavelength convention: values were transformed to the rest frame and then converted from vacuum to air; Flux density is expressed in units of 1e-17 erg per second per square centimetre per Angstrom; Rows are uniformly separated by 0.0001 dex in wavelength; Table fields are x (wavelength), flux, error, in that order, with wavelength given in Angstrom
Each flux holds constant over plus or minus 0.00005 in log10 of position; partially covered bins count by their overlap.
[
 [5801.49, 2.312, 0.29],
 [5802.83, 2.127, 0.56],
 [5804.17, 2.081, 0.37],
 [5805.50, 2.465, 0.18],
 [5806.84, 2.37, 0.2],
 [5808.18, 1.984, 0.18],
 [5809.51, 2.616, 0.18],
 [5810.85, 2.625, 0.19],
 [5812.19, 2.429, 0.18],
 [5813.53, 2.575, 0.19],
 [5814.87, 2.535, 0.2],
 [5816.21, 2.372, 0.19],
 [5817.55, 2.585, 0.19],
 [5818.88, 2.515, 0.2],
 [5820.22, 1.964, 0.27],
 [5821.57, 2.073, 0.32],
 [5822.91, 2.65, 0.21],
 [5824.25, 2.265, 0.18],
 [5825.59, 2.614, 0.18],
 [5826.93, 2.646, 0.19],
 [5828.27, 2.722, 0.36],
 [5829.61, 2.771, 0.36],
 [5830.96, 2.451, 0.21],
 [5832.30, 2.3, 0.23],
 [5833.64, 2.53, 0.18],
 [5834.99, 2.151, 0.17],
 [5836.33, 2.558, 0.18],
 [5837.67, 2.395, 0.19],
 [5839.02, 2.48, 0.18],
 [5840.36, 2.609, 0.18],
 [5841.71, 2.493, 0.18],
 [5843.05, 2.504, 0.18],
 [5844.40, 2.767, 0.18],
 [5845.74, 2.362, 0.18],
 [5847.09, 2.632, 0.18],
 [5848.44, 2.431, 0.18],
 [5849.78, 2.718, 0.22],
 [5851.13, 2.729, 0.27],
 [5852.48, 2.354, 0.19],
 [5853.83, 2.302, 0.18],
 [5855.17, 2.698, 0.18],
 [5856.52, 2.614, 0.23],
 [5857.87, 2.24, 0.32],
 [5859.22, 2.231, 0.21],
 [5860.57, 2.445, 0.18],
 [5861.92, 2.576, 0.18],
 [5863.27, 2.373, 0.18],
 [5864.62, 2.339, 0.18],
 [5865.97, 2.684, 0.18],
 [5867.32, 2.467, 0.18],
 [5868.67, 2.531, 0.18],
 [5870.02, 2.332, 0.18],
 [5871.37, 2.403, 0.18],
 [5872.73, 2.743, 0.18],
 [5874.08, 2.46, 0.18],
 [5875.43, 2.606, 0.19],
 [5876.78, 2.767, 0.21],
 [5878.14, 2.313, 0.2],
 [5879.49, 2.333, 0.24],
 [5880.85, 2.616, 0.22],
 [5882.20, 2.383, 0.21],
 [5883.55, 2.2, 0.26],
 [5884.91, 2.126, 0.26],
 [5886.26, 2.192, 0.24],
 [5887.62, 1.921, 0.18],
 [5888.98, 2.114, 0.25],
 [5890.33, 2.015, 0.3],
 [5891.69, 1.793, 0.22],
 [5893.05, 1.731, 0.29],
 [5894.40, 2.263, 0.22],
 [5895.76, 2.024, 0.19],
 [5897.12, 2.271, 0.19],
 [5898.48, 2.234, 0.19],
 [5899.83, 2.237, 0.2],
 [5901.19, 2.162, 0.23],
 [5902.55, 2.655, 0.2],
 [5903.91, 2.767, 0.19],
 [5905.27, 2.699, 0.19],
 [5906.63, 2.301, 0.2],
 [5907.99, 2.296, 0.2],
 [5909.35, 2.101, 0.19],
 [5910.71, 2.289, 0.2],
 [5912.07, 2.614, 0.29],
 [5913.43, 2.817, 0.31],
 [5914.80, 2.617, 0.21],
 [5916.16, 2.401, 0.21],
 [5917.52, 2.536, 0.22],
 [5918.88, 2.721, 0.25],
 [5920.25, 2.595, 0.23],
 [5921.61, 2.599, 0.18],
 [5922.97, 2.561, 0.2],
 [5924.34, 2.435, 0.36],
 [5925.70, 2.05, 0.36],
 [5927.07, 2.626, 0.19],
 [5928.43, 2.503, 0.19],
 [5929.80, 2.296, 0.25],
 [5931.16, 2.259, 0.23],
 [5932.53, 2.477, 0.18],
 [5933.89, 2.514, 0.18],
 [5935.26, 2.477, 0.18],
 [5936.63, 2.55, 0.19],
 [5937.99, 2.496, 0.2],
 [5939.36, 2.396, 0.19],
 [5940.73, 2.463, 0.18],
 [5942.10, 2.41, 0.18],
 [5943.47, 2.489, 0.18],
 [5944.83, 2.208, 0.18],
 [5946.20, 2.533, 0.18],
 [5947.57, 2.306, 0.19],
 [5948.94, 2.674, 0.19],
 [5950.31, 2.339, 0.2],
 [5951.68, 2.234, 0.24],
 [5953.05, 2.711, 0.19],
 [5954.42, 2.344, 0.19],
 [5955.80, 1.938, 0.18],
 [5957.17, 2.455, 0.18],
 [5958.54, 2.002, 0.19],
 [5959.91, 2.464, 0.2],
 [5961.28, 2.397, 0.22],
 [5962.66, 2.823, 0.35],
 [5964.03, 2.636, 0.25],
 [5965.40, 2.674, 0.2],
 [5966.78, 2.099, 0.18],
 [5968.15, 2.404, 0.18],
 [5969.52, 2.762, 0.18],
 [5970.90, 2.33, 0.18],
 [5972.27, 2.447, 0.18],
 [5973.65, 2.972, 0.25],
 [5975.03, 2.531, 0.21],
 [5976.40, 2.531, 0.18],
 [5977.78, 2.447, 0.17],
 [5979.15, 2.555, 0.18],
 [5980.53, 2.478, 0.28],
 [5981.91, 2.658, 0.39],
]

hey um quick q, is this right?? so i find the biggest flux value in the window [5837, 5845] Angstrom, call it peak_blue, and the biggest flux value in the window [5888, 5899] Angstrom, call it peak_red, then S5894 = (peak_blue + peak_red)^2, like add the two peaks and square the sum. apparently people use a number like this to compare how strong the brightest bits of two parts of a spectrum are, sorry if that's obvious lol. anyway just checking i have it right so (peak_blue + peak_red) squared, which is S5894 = 25.4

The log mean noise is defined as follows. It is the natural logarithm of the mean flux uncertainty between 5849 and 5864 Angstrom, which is -1.55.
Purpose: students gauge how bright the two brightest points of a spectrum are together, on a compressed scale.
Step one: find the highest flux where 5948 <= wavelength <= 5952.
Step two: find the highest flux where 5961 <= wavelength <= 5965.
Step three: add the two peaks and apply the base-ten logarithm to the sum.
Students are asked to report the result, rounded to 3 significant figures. 0.740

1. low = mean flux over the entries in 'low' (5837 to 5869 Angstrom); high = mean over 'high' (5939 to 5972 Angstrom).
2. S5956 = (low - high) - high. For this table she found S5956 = -2.34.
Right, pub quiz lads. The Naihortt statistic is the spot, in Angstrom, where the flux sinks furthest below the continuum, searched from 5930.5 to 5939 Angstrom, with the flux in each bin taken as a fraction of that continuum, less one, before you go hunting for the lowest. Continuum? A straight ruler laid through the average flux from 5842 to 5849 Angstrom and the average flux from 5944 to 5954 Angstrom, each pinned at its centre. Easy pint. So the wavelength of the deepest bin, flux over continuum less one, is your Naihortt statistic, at 5931.16 Angstrom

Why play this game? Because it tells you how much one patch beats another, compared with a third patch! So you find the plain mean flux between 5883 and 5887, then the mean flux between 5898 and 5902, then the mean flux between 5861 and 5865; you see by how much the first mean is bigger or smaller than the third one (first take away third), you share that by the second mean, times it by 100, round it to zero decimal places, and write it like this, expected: -12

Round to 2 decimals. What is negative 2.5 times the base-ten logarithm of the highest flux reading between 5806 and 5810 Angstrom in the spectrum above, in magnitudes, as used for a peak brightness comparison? -1.04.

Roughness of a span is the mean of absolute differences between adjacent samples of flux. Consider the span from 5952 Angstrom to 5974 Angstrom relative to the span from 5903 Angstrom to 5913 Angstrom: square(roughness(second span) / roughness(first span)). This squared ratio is 3.15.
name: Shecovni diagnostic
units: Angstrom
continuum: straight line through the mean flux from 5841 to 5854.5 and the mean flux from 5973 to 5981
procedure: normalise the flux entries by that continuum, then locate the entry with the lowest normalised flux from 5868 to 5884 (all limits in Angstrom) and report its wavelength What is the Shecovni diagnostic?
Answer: 5883.55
